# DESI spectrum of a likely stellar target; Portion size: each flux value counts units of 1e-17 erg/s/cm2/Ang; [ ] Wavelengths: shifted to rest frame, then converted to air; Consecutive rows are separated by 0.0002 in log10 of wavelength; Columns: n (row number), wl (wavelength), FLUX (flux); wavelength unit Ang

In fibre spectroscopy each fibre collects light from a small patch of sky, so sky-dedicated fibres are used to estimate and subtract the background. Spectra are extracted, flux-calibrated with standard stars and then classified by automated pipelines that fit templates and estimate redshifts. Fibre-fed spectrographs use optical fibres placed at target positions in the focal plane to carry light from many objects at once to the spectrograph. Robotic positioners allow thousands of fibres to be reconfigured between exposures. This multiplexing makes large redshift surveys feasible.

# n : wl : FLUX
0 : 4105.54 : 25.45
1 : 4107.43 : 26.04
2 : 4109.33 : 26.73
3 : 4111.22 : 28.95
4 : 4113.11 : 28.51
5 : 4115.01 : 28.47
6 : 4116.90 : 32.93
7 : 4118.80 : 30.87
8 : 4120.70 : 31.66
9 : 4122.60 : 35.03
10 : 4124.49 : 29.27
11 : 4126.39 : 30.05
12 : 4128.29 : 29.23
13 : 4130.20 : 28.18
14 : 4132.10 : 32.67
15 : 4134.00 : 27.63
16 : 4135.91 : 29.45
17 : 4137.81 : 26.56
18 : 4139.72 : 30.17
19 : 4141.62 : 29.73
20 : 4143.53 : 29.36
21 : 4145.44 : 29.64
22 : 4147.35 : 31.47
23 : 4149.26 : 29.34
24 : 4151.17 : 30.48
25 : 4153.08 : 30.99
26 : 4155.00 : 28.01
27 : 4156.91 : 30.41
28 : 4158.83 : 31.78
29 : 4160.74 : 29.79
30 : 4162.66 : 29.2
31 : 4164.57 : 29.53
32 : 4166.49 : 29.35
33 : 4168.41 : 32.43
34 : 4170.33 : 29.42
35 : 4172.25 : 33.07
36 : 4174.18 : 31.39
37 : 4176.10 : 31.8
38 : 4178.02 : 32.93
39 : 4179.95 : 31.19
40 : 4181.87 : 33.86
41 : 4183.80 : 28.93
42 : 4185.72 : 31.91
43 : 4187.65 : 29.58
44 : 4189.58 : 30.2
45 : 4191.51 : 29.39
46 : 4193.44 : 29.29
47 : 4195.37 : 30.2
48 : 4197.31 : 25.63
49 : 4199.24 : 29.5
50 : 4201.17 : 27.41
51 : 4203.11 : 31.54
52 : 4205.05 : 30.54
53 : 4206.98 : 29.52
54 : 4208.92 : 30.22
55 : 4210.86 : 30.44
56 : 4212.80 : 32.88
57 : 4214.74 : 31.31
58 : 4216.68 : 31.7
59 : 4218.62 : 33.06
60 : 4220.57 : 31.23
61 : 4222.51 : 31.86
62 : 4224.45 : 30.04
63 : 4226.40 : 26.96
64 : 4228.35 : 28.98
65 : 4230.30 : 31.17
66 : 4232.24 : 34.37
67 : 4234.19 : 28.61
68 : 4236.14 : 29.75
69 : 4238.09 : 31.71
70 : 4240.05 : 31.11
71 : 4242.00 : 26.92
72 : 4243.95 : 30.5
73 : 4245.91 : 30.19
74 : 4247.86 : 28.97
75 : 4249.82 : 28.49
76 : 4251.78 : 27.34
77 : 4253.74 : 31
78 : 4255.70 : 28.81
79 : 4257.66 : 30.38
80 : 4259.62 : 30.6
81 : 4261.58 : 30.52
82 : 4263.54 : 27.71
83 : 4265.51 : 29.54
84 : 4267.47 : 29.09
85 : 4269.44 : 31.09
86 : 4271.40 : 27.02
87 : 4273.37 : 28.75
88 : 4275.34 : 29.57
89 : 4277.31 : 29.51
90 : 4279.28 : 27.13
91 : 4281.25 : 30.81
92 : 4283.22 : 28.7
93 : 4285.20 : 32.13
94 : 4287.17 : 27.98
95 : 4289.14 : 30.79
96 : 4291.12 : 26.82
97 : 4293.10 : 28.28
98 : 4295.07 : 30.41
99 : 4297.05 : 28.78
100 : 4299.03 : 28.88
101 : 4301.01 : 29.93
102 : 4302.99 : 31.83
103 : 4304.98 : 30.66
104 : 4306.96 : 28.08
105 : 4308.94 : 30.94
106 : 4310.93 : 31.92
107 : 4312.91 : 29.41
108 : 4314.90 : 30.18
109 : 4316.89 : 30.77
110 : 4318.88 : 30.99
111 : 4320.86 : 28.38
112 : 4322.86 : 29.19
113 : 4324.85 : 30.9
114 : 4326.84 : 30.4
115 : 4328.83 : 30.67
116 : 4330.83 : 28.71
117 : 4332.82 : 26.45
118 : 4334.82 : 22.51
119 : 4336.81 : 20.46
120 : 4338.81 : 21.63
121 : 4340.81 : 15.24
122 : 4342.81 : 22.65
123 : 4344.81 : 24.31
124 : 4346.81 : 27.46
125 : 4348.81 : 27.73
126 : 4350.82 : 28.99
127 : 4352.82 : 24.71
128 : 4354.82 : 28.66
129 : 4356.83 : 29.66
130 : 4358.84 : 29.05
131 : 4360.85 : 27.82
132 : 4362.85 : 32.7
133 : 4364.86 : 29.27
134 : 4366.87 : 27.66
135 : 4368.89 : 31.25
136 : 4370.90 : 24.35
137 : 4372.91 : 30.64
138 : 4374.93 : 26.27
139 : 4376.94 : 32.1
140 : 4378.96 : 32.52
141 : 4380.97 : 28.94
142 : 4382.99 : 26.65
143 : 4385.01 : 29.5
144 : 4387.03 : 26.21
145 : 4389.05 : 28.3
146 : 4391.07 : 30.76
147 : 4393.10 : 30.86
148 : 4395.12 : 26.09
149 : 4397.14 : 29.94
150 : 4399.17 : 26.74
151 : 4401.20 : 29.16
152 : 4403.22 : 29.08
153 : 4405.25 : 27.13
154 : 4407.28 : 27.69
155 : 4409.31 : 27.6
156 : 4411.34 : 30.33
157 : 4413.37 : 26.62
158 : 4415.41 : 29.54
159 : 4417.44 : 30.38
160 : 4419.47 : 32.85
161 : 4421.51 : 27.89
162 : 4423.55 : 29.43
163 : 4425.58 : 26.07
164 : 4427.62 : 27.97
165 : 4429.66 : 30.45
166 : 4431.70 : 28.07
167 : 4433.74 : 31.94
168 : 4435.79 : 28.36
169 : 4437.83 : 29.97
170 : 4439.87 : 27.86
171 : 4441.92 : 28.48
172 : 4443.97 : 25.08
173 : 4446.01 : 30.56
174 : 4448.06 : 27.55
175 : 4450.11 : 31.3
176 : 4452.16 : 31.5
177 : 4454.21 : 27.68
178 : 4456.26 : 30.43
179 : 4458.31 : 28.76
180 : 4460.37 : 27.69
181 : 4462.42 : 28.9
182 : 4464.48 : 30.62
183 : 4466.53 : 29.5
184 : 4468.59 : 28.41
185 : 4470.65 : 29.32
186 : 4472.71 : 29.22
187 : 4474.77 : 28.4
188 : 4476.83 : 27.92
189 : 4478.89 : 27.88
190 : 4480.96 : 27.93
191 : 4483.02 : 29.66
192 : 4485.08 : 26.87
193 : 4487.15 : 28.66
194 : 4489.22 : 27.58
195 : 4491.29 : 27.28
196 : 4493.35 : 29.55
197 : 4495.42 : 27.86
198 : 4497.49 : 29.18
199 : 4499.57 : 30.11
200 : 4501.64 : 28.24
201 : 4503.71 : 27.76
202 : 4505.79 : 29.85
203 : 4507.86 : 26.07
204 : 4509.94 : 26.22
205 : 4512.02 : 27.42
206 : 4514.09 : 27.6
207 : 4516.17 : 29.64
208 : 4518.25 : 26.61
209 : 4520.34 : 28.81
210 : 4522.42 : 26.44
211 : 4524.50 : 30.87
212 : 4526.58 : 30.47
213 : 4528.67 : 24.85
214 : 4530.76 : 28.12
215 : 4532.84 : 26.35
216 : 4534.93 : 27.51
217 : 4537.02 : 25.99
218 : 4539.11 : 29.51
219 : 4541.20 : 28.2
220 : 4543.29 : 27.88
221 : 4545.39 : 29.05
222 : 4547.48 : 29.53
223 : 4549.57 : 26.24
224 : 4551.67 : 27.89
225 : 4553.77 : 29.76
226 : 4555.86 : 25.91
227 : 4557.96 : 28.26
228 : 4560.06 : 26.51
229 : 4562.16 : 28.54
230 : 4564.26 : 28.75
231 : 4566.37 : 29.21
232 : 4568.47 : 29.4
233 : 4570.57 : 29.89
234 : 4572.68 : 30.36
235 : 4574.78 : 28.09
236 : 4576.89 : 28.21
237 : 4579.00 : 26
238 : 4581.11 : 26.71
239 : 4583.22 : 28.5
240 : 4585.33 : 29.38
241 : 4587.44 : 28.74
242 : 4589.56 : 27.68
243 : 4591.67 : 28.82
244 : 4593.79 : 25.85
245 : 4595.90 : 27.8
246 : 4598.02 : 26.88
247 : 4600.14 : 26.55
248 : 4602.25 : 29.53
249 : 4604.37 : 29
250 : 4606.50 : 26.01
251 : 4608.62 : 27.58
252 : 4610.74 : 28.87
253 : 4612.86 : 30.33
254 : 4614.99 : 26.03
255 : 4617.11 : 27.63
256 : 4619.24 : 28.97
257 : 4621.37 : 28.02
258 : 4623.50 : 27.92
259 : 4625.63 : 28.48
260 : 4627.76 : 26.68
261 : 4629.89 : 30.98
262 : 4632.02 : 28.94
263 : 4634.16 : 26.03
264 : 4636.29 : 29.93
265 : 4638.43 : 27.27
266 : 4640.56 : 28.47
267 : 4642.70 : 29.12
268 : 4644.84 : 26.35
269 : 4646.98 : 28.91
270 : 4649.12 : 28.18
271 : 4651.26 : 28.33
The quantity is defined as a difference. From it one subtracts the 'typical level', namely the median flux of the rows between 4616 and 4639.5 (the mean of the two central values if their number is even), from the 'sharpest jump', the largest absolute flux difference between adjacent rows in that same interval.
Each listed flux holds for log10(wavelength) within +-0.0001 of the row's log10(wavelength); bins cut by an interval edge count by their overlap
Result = -23.7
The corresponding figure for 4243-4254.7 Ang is -25.9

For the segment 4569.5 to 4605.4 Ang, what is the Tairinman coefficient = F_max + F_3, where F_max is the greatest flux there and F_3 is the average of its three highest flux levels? 60.3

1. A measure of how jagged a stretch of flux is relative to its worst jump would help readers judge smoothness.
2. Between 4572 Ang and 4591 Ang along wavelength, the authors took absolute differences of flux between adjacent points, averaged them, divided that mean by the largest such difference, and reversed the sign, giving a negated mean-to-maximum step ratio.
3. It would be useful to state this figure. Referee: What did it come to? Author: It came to -0.53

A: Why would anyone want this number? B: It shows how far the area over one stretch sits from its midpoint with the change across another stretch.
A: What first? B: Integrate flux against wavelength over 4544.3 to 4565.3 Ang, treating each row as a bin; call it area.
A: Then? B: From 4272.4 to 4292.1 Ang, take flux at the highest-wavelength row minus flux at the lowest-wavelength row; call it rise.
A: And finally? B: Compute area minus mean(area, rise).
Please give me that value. 295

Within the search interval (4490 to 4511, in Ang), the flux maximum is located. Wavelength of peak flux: 4499.57 Ang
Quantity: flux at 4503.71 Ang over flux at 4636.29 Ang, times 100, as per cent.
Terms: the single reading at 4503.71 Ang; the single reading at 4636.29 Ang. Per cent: 93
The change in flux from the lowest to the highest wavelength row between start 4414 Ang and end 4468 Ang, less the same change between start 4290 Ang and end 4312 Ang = -5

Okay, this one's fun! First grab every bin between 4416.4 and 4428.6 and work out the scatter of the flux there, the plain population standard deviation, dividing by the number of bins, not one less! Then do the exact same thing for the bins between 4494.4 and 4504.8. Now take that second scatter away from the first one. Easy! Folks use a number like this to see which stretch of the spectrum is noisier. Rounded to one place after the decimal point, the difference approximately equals 1.3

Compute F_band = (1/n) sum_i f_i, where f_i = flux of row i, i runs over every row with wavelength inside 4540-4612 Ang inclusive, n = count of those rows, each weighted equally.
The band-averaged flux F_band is 28.1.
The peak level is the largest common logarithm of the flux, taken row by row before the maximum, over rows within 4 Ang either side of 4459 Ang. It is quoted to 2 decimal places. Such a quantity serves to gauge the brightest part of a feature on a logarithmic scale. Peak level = 1.48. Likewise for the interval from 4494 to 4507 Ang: 1.48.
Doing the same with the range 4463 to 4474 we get 1.49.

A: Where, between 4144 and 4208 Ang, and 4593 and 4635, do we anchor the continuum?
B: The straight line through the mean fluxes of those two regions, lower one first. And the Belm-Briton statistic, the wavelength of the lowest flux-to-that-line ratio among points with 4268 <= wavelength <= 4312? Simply 4291.12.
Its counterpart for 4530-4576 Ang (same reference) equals 4537.02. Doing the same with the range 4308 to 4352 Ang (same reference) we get 4340.81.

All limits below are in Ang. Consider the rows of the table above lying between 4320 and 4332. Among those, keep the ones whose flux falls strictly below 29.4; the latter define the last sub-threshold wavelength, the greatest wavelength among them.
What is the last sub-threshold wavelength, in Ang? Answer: 4330.83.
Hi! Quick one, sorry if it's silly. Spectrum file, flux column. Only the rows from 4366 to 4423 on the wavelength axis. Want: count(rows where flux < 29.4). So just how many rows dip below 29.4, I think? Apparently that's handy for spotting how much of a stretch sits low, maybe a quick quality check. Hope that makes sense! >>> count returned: 16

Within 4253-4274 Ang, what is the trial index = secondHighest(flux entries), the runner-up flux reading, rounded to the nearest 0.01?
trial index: 31.00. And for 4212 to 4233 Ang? 33.06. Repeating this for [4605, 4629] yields 28.97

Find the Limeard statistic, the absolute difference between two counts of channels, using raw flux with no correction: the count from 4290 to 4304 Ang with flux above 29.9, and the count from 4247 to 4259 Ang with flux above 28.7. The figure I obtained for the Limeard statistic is 1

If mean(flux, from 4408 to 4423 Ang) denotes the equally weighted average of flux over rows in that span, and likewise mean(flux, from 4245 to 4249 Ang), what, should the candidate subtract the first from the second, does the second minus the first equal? 0.3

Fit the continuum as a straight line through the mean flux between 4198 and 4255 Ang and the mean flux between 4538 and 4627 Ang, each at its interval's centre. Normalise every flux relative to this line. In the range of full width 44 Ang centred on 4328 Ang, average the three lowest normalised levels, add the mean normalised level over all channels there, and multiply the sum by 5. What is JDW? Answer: 7.82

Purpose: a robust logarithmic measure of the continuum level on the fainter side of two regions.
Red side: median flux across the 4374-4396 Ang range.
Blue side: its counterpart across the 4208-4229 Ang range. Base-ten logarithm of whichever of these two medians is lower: 1.46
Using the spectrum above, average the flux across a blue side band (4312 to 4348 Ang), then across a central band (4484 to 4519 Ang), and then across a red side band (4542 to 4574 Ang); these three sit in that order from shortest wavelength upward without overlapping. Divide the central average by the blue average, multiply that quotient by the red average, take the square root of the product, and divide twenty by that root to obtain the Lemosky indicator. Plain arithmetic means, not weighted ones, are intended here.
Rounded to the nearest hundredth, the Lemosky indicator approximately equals 3.66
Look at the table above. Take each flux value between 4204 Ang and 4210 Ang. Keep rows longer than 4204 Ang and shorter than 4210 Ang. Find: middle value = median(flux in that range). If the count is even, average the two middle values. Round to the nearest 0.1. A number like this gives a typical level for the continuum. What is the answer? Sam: 30.2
